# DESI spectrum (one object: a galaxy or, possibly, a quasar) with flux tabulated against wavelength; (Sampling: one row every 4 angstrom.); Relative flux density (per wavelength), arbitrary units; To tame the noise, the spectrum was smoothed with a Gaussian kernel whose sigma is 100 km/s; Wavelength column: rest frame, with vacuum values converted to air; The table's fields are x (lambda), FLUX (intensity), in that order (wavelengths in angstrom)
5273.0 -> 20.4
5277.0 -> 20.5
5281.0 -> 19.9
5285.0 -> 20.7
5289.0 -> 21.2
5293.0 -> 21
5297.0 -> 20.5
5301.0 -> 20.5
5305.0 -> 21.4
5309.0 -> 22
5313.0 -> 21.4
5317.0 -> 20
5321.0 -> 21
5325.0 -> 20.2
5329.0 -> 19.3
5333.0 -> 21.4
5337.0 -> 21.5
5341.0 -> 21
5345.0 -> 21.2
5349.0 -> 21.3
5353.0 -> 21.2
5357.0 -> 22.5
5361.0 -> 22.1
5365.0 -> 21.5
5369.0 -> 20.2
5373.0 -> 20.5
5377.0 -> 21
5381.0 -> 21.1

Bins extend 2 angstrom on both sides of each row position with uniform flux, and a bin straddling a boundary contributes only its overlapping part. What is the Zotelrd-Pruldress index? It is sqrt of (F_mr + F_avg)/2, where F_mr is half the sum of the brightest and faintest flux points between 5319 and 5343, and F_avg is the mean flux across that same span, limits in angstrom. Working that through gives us 4.54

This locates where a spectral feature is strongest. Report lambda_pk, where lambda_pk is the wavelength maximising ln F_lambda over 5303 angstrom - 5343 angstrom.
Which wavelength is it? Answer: 5309.0 angstrom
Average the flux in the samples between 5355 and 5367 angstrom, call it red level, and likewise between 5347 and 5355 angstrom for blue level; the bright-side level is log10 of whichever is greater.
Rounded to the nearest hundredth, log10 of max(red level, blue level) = 1.34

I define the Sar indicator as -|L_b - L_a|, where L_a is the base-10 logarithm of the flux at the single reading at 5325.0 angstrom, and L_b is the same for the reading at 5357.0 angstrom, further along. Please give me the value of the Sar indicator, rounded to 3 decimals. -0.047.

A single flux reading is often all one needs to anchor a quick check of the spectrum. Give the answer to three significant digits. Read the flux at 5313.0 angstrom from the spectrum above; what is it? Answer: 21.4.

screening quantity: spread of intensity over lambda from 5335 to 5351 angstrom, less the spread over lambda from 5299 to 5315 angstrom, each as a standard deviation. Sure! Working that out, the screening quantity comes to -0.4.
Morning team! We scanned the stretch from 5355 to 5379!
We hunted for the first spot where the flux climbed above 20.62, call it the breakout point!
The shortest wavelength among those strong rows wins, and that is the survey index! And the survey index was 5357.0 angstrom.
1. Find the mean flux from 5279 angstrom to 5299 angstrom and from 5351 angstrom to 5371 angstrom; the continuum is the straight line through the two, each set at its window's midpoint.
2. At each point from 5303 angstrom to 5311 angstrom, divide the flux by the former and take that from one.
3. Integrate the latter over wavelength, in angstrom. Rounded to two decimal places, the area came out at -0.32 angstrom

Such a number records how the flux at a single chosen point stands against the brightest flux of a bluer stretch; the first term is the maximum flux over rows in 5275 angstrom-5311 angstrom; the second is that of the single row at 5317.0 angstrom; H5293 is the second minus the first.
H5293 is -2.0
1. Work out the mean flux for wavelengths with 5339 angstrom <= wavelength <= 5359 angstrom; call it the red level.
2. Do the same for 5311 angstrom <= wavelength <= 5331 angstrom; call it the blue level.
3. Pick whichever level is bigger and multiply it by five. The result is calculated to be 107.2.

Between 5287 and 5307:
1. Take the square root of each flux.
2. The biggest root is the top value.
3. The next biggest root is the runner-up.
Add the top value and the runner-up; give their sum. 9.23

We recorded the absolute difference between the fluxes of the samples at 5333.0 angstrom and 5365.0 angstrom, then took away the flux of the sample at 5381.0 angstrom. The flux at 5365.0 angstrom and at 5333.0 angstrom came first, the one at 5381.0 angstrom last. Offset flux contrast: -21.0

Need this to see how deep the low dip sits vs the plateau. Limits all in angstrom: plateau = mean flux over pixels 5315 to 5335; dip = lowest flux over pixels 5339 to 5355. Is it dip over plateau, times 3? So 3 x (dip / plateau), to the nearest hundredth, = 3.09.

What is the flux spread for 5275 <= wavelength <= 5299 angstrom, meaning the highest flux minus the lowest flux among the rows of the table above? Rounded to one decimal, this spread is 1.3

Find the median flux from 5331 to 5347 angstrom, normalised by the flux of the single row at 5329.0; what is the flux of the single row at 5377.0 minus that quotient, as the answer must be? 19.9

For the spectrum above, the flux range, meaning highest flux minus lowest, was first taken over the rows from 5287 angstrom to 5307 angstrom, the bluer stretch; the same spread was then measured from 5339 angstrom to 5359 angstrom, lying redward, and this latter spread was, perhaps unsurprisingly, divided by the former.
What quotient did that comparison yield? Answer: 1.67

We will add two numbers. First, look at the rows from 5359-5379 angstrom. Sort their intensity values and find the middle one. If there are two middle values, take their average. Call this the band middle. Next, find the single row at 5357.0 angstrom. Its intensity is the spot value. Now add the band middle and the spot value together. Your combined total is 43.5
